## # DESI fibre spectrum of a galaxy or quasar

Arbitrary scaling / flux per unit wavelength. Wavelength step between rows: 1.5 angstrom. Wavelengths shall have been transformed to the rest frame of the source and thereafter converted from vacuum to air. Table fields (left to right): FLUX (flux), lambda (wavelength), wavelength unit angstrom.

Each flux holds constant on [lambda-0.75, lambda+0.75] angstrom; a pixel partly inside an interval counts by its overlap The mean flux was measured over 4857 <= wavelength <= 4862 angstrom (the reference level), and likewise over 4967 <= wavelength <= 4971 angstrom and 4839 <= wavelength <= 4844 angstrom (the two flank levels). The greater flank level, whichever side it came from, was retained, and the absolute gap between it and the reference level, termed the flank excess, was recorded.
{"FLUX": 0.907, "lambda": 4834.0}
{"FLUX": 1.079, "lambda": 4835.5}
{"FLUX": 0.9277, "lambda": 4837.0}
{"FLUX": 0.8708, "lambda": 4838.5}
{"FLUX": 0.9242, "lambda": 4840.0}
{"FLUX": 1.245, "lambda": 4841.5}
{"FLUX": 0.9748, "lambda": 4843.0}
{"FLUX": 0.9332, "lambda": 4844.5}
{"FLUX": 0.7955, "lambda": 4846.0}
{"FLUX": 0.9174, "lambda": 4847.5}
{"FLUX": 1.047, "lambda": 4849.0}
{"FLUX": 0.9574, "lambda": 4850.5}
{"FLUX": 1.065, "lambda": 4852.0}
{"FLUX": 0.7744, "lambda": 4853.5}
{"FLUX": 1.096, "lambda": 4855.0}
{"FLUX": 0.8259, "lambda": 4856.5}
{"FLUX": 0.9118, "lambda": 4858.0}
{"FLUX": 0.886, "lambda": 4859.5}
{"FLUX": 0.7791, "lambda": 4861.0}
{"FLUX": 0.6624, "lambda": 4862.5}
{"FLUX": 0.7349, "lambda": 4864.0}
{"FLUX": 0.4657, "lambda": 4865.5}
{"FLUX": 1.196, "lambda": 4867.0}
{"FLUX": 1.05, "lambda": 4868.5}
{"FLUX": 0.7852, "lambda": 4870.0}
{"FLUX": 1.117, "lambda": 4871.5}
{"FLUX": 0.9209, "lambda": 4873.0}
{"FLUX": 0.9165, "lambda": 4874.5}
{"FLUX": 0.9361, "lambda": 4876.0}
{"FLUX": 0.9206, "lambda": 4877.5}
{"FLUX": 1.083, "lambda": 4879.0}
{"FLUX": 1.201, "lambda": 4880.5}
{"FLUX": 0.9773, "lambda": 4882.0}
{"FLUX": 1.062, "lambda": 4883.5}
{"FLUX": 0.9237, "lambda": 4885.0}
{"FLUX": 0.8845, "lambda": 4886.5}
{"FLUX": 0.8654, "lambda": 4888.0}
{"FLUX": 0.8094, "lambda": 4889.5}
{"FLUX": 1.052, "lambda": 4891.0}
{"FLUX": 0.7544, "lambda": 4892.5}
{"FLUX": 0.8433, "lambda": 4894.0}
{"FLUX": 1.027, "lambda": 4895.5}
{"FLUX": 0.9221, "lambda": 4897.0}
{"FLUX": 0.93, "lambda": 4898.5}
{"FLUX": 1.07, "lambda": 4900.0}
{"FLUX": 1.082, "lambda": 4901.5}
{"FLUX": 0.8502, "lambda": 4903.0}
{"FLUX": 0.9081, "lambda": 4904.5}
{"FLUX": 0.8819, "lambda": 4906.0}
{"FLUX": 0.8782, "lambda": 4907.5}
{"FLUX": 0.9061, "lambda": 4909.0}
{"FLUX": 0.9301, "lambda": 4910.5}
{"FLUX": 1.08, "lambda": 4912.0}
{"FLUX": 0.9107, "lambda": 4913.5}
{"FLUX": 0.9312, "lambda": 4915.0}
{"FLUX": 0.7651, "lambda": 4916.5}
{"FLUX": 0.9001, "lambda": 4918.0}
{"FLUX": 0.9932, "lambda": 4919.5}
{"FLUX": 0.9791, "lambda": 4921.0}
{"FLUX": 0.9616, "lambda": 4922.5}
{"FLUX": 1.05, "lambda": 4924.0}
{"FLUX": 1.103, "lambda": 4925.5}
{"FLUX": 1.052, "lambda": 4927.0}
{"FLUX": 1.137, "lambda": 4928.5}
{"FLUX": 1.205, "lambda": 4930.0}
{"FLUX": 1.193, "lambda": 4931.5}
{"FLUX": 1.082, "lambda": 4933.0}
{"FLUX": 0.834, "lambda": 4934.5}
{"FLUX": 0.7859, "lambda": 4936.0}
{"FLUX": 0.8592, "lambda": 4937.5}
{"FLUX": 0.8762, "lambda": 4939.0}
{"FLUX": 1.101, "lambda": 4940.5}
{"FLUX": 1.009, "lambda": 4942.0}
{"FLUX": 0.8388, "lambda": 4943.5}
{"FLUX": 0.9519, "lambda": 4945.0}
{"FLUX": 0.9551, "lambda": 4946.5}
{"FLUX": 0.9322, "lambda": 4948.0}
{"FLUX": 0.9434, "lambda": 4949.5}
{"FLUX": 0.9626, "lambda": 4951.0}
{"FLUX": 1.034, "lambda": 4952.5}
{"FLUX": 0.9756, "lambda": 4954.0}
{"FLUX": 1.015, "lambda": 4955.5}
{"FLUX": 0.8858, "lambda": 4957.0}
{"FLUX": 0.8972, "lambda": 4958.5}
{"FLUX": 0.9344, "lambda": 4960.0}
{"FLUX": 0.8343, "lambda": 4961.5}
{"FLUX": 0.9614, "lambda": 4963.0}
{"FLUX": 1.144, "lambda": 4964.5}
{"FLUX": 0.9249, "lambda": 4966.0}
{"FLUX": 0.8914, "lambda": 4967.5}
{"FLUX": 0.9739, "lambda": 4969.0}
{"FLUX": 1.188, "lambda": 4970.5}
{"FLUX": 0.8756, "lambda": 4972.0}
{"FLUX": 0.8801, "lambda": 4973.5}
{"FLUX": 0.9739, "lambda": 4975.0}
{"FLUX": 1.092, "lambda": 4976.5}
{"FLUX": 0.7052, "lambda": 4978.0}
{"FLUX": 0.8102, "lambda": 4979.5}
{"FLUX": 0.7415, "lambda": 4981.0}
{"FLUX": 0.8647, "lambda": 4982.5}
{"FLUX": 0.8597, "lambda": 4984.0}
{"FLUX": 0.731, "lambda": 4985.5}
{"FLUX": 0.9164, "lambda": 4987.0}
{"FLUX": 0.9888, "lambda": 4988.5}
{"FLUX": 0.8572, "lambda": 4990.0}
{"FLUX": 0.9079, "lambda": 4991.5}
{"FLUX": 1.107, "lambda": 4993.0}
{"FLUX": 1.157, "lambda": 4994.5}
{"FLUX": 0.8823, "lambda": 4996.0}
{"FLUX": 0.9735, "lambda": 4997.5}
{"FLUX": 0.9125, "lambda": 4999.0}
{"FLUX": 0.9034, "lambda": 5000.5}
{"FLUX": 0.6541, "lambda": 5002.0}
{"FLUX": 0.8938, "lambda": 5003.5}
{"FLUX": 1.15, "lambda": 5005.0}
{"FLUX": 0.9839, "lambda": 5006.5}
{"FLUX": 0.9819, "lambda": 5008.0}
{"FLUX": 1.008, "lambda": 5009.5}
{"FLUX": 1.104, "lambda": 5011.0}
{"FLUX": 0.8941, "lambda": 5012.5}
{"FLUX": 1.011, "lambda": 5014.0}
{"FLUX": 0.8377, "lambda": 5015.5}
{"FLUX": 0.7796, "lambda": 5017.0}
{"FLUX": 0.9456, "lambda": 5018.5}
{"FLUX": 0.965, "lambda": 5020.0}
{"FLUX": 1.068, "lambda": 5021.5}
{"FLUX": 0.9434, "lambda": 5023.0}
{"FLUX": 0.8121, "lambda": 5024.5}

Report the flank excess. 0.19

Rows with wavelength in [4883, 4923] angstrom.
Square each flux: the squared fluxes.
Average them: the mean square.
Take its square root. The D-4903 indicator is 0.934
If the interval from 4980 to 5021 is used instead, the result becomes 0.934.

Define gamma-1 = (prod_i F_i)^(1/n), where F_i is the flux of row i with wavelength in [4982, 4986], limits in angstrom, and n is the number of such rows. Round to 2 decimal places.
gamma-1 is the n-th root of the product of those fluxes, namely 0.82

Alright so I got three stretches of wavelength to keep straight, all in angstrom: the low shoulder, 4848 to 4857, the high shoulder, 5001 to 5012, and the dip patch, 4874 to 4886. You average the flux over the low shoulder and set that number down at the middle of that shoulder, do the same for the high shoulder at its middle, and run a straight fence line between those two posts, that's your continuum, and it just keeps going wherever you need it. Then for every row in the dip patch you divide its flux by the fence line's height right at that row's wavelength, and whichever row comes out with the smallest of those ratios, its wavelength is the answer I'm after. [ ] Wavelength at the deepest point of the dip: 4874.5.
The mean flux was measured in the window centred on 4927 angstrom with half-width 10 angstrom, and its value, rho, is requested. 1.02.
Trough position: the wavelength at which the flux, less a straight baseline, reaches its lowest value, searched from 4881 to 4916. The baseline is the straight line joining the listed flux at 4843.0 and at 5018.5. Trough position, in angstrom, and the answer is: 4892.5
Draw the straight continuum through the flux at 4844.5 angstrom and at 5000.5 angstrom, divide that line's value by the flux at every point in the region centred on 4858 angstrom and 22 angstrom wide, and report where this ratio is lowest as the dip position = 4867.0 angstrom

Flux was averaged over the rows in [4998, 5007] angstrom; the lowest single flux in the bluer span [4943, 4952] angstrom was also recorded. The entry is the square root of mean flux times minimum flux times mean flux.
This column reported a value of 0.839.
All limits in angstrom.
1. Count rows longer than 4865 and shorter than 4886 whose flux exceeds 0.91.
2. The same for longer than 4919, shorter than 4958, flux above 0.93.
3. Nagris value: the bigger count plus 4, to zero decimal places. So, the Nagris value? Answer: 24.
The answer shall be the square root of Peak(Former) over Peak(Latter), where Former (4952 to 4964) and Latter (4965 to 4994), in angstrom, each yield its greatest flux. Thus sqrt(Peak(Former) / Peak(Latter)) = 0.93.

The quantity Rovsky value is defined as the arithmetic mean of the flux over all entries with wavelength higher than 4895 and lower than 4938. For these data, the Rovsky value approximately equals 0.973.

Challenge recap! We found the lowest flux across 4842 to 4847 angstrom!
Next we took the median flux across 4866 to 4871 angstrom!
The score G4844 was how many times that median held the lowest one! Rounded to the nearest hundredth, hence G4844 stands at 1.32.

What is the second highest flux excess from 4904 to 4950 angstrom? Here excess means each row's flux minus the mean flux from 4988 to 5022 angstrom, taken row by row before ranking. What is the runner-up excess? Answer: 0.24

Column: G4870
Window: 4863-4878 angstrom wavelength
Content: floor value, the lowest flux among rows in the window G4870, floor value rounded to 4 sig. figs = 0.4657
